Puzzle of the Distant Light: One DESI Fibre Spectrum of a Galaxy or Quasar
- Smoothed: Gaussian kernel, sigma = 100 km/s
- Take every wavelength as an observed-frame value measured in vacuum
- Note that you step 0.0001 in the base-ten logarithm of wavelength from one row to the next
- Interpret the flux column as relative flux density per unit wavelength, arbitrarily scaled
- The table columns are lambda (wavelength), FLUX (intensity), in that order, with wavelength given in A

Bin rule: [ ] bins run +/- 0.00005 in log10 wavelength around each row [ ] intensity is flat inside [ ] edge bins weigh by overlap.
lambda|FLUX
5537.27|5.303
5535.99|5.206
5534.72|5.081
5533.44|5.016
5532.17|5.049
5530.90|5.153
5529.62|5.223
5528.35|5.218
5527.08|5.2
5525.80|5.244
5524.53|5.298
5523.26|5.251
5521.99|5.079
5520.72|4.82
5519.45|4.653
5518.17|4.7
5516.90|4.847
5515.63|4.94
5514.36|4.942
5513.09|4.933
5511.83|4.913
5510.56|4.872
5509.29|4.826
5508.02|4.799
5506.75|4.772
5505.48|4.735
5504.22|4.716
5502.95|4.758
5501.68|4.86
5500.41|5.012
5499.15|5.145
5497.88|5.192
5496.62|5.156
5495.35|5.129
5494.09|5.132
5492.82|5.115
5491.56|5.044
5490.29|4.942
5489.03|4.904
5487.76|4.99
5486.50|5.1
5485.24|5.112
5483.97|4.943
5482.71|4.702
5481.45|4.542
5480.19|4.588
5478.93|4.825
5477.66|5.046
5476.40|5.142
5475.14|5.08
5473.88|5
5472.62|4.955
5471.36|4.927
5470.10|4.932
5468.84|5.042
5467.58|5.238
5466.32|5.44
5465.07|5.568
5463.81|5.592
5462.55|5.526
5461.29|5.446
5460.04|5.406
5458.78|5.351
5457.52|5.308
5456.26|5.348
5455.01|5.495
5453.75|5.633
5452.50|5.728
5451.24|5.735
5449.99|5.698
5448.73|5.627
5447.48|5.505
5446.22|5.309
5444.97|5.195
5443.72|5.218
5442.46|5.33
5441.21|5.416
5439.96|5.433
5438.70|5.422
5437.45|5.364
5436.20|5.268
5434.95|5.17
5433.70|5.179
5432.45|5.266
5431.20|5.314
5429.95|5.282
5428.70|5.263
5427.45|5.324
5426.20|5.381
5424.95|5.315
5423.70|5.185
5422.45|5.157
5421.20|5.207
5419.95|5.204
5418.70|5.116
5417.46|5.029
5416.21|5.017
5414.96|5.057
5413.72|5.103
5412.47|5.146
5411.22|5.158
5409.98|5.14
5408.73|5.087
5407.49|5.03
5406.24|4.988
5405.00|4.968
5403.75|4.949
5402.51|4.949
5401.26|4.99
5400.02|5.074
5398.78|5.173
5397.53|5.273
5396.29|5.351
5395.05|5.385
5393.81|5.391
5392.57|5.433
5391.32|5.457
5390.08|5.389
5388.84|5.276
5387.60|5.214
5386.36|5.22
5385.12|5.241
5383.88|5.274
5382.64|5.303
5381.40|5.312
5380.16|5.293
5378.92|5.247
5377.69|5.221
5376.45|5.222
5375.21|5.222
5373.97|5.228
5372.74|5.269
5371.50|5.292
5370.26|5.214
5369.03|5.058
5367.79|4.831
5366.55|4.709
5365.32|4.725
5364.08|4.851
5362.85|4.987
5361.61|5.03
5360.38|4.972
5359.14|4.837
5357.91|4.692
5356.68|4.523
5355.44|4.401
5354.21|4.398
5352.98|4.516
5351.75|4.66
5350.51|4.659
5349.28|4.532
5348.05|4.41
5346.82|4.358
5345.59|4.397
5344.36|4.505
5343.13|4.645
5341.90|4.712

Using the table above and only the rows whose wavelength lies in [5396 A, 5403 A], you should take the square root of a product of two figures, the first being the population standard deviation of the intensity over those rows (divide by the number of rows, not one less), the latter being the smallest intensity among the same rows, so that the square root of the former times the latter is 0.85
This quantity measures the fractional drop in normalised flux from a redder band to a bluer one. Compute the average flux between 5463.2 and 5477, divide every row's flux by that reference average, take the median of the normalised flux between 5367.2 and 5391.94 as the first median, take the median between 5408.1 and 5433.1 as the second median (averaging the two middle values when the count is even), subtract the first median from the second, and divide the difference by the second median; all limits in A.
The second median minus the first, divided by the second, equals -0.01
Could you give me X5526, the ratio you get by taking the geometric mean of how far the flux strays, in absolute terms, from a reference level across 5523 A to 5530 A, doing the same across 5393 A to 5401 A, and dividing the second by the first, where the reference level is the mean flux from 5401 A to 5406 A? 1.0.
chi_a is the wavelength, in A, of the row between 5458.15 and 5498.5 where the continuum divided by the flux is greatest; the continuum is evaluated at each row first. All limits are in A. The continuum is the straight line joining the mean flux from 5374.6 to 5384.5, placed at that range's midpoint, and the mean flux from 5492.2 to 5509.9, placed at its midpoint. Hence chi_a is 5481.45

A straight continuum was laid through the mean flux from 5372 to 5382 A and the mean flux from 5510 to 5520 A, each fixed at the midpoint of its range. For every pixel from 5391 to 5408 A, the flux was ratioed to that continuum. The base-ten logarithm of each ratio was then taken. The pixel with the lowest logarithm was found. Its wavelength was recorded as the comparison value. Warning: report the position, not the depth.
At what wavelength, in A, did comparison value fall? 5402.51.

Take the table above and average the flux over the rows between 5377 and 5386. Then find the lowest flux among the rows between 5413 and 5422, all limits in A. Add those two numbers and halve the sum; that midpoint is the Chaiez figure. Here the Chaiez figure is 5.14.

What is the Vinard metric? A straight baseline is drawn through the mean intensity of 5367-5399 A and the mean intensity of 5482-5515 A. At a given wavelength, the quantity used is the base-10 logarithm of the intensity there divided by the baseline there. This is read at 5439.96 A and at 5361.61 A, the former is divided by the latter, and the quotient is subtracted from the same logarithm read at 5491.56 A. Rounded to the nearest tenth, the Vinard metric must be 1.1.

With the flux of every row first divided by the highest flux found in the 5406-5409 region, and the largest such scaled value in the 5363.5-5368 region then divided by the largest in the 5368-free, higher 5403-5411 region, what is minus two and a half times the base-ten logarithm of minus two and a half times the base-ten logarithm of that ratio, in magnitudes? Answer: 3.0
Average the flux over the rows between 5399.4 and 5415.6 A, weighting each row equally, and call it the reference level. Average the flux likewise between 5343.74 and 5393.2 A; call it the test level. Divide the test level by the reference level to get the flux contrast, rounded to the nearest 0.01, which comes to 0.98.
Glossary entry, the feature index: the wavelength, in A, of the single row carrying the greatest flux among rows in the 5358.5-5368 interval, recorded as 5361.61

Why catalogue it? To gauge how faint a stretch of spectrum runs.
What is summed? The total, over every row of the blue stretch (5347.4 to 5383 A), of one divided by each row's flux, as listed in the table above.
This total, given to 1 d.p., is 5.9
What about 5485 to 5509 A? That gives 3.8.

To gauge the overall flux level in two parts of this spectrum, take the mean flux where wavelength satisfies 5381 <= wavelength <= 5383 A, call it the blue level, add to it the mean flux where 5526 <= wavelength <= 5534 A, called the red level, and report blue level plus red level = 10.5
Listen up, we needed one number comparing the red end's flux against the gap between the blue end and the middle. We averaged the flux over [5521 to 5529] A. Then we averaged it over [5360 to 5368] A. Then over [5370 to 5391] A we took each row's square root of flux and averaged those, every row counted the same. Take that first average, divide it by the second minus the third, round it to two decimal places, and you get 2.02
